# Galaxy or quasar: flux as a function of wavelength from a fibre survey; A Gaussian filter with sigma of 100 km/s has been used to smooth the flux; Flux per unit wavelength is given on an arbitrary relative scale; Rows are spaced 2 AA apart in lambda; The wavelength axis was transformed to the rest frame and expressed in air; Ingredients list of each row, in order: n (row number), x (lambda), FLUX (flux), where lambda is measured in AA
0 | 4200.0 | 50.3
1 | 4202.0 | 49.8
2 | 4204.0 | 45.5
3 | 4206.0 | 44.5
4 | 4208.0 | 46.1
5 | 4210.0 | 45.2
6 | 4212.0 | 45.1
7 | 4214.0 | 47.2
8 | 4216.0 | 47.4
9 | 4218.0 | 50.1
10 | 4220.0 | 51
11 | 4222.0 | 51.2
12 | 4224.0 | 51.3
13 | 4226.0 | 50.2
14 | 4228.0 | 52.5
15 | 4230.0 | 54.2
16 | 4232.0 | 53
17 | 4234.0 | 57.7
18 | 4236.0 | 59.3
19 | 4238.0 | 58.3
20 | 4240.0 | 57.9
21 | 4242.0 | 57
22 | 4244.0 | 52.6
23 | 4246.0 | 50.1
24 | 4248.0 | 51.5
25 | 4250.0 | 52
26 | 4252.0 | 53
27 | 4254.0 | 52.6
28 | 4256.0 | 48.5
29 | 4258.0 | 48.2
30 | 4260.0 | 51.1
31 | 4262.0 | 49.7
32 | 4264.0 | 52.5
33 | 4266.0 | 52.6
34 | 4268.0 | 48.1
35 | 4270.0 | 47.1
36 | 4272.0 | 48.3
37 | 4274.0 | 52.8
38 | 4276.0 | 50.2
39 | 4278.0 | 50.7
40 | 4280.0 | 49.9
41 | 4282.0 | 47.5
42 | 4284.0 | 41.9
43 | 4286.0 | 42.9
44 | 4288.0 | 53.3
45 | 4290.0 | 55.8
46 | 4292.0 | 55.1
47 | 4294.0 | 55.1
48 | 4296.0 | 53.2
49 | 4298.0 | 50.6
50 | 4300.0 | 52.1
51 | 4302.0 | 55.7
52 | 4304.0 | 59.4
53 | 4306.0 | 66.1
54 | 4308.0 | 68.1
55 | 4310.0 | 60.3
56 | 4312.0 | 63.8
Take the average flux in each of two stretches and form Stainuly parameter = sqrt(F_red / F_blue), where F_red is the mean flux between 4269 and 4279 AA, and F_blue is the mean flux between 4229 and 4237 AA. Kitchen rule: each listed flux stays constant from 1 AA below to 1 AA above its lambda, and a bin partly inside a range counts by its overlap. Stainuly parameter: 0.94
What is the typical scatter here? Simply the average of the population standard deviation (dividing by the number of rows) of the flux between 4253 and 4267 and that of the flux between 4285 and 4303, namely 2.8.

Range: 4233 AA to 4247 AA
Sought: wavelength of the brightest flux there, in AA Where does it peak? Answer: 4236.0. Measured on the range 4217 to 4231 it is 4230.0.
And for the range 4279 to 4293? 4290.0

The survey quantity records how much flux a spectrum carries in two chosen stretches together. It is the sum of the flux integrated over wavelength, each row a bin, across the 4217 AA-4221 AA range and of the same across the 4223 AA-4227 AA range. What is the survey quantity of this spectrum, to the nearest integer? 405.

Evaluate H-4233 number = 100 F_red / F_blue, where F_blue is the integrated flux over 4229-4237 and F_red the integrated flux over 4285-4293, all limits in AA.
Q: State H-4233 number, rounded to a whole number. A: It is 92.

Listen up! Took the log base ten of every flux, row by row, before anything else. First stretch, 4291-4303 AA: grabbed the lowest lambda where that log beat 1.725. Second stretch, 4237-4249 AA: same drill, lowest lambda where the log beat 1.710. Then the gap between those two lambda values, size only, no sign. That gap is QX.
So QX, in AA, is 54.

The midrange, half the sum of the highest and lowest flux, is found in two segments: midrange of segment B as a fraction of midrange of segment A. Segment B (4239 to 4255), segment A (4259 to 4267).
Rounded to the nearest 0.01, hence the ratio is 1.06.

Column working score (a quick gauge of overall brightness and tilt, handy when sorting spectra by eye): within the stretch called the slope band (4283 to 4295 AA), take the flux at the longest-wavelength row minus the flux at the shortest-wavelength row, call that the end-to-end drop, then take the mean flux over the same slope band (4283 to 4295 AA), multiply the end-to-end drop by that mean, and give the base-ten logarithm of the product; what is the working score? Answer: 2.8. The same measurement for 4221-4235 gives 2.5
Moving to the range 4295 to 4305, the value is 2.5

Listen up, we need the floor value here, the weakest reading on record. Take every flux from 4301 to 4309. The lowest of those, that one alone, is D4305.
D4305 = 55.7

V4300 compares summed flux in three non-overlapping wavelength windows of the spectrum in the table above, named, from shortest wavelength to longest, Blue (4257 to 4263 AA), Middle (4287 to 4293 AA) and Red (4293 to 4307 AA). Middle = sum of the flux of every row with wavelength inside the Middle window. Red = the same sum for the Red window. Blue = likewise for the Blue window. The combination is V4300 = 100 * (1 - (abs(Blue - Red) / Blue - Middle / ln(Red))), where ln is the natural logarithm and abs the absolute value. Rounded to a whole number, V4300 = 2686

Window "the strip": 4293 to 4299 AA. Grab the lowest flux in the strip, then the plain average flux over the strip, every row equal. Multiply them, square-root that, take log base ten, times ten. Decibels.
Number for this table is 17.1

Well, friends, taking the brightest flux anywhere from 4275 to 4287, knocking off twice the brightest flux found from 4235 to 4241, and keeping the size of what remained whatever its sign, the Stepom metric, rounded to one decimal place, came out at 67.9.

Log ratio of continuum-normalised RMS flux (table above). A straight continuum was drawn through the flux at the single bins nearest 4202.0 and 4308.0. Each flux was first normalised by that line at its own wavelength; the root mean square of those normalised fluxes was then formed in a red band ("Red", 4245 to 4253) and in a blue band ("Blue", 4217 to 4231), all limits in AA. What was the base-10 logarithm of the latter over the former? 0.032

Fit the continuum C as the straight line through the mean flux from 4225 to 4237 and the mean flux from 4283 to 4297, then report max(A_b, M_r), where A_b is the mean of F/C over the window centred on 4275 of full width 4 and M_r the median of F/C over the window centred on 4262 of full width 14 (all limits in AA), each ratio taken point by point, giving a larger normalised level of 0.992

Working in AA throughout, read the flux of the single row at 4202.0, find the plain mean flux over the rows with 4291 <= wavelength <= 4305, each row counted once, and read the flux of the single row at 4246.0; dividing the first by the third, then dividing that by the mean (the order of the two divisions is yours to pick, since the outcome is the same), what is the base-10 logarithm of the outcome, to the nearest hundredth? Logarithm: -1.74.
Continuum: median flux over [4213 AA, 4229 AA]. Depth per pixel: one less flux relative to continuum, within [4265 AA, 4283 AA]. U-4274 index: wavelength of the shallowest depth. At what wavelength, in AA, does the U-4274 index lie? 4274.0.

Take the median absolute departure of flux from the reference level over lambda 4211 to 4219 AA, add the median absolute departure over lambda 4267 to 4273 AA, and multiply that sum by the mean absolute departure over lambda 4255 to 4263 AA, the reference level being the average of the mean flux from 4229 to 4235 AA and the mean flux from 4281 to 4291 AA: 18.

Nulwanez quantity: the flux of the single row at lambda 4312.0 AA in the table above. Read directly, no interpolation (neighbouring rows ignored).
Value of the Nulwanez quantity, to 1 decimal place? 63.8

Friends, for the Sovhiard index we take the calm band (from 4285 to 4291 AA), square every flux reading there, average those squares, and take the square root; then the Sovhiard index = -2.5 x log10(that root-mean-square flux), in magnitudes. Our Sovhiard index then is -4.27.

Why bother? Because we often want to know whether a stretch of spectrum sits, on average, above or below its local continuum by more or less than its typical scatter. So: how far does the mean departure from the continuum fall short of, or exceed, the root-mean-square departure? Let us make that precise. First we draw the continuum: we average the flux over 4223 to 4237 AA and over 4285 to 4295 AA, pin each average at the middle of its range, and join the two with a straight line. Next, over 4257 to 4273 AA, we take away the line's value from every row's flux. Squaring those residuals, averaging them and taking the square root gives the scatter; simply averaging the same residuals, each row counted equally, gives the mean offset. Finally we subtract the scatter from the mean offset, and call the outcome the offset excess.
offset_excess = -7.3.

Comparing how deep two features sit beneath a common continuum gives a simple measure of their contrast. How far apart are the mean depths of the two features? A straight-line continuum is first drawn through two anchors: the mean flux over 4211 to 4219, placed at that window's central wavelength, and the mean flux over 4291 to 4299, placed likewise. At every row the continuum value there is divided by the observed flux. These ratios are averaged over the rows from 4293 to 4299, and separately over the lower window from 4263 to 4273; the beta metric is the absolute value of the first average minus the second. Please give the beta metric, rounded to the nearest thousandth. 0.025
